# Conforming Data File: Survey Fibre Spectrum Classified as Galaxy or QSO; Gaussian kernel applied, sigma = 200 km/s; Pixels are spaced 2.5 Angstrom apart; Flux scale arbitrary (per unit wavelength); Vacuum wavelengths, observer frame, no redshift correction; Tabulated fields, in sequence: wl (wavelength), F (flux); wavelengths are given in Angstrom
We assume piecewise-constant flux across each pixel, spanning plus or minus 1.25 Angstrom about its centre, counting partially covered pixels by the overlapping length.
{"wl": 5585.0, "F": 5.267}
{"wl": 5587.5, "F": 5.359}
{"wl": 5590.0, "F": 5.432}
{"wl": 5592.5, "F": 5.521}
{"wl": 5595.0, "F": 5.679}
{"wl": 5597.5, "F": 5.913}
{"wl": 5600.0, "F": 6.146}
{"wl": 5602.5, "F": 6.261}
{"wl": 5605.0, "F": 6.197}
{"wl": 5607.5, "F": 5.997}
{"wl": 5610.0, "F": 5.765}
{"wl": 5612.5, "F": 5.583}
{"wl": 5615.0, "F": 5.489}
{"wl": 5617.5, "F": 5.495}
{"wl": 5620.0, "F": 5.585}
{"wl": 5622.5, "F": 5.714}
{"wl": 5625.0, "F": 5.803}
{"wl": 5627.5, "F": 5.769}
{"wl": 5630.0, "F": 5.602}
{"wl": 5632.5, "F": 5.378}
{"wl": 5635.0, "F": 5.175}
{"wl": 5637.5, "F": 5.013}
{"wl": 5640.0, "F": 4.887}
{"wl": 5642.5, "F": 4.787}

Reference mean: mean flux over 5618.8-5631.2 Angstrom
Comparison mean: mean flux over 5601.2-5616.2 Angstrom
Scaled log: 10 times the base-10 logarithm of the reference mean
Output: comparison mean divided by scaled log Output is 0.78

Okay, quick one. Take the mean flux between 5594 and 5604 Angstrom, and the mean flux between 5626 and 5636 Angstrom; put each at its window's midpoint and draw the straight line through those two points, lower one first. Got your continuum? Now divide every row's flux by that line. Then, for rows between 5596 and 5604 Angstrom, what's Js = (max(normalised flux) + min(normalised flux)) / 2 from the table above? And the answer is 1.02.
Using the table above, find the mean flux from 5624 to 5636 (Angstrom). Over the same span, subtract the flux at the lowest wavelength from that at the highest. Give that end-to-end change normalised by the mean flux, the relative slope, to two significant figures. -0.11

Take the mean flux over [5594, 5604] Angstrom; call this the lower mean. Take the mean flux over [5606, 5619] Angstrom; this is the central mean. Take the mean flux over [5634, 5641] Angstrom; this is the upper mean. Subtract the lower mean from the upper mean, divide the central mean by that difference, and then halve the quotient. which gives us -2.9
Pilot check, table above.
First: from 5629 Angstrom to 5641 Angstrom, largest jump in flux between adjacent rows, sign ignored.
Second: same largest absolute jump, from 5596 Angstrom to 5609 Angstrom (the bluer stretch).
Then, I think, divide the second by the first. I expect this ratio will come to 1.04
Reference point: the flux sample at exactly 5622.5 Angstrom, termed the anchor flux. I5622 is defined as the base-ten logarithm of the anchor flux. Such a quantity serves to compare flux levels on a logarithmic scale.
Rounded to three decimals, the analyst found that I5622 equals 0.757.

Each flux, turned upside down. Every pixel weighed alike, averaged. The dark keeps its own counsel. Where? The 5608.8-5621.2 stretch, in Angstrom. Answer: 0.179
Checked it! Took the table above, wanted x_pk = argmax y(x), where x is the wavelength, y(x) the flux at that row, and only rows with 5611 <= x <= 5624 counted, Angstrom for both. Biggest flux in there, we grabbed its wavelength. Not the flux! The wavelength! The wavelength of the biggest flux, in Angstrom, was 5622.5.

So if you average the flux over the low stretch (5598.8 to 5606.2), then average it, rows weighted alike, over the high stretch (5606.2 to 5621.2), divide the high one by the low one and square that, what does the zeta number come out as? 0.83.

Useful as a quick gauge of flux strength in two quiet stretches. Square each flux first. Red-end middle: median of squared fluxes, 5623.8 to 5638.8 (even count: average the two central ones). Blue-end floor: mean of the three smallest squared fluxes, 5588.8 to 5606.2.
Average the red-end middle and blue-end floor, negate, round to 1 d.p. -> -30.4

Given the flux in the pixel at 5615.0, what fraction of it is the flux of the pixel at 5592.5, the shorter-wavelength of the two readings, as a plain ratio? 1.01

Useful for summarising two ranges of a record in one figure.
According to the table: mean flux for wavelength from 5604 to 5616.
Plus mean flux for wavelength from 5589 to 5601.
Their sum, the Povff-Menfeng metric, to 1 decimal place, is 11.5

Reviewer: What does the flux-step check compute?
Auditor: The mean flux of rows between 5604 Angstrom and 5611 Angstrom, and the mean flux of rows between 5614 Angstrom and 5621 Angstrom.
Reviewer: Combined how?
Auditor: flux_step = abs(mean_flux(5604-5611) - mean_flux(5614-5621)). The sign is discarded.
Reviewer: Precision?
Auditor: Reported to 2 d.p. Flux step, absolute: 0.46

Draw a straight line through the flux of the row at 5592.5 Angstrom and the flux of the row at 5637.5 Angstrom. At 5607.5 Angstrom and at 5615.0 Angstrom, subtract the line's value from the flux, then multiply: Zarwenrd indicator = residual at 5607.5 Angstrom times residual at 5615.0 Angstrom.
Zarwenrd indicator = 0.14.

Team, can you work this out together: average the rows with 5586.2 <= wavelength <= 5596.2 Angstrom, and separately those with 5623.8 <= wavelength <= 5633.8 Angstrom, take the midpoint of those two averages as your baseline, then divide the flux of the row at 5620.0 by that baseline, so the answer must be 1.00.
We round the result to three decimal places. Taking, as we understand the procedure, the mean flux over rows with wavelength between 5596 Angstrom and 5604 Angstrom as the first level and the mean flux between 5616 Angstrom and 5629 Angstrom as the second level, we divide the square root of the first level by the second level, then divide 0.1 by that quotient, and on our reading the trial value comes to 0.230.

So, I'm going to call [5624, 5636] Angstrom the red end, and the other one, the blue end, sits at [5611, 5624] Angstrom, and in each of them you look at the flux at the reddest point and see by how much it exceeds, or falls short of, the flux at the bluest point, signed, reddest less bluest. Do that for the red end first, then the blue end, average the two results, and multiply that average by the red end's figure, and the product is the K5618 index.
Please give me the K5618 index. 0.16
